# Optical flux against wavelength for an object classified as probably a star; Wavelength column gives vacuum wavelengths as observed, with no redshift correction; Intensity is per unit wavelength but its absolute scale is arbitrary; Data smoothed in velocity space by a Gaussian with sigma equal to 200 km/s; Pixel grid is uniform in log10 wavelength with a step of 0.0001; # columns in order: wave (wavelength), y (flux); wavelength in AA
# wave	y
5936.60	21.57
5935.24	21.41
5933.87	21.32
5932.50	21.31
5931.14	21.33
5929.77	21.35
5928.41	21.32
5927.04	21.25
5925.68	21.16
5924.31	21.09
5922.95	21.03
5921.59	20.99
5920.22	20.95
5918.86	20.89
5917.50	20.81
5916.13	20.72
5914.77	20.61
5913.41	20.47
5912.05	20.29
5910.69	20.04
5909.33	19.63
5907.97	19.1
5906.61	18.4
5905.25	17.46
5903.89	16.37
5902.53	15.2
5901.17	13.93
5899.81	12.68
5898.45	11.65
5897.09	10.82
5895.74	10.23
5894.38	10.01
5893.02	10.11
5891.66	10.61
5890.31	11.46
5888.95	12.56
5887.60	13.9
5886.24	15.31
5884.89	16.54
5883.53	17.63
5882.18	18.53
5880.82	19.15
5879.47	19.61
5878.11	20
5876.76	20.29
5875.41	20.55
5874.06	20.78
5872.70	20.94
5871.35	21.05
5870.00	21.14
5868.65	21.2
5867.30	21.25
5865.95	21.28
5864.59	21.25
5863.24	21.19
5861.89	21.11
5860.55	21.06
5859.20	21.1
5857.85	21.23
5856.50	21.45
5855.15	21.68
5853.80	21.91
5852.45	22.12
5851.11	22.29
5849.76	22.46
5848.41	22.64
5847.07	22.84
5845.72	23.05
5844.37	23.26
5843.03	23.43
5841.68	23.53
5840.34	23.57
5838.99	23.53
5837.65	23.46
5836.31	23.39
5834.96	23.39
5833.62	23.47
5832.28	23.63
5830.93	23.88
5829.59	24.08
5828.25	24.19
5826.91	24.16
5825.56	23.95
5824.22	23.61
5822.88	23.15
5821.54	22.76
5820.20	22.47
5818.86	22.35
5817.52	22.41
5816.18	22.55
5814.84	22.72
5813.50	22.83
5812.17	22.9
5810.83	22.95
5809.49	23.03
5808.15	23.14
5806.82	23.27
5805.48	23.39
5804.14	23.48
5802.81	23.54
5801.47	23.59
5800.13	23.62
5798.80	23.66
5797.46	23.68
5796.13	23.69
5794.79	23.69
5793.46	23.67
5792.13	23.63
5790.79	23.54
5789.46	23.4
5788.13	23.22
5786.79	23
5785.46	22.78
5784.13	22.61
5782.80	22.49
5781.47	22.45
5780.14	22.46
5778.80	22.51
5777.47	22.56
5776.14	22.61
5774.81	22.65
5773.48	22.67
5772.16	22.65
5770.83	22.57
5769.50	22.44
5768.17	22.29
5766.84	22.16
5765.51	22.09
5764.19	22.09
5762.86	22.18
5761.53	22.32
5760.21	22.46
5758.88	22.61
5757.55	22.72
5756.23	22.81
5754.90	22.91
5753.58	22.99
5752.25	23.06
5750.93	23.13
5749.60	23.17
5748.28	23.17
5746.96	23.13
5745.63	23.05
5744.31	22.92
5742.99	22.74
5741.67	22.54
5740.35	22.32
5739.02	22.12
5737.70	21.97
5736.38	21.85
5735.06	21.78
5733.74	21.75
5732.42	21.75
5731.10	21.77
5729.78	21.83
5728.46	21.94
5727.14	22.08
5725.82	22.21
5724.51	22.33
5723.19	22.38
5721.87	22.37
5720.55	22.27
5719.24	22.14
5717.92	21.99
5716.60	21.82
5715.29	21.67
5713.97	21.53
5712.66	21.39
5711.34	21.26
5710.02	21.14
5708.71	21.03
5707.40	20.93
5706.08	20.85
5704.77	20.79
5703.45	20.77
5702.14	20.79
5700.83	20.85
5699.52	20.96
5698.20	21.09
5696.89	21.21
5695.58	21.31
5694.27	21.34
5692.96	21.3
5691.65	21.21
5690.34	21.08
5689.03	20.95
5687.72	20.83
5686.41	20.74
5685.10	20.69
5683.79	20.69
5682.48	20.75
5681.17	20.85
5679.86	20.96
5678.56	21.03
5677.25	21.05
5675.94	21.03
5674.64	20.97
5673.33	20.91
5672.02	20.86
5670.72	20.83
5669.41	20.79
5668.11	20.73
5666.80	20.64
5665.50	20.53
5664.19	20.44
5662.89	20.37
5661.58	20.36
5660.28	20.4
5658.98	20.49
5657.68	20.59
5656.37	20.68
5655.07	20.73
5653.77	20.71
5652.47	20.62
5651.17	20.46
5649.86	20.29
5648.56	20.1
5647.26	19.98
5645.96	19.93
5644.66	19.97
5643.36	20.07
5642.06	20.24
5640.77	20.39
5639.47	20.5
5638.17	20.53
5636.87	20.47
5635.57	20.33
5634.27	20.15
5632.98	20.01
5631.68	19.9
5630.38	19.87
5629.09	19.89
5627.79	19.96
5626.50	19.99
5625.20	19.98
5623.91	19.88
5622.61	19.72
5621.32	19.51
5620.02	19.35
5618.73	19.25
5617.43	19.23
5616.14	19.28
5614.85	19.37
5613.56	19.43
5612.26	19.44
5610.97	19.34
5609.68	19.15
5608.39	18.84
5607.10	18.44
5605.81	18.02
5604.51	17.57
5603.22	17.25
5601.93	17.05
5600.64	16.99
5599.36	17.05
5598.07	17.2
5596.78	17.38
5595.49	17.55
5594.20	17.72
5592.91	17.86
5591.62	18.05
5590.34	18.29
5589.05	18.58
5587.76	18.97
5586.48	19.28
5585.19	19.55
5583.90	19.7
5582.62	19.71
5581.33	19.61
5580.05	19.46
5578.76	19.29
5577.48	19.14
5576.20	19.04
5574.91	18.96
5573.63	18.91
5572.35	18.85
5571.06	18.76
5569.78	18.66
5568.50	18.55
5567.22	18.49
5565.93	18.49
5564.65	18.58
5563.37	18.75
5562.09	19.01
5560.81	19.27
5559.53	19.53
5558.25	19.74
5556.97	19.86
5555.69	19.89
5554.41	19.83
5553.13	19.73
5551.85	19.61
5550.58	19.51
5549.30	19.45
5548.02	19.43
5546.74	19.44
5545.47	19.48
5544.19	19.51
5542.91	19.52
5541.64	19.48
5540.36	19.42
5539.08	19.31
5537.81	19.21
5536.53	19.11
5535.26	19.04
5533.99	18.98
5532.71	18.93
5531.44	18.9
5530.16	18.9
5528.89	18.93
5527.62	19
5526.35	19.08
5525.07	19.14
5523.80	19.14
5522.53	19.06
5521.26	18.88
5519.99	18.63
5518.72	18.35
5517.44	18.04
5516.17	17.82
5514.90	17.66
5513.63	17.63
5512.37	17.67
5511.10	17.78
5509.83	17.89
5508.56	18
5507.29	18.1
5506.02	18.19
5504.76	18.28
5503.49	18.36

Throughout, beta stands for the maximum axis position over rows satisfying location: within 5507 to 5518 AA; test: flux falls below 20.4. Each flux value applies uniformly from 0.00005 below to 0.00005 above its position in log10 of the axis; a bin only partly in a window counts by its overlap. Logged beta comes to 5517.44 AA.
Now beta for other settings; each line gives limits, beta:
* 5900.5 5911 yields 5910.69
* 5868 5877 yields 5876.76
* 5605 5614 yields 5613.56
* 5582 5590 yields 5589.05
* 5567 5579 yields 5578.76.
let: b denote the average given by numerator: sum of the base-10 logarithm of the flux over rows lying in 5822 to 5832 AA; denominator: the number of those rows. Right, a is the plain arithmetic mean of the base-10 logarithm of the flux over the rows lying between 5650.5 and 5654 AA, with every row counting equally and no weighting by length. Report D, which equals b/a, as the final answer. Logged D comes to 1.05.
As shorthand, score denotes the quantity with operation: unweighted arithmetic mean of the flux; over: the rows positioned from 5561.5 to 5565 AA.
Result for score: 18.8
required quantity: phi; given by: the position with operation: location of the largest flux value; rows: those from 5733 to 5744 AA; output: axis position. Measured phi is 5742.99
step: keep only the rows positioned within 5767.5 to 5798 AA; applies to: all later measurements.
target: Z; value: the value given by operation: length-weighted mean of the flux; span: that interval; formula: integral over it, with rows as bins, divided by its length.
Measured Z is 22.9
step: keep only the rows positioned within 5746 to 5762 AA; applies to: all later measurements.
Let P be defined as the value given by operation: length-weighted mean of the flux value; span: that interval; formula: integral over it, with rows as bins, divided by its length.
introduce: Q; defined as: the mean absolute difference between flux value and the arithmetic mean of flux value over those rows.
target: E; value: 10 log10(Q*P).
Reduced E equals 7.4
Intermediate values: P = 23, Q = 0.24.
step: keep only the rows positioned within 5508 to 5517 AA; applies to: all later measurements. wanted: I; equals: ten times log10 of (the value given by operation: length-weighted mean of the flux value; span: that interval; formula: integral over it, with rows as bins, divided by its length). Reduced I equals 12.5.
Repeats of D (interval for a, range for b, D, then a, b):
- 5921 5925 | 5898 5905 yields 0.86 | 1.32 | 1.14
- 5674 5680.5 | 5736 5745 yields 1.02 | 1.32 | 1.35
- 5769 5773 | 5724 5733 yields 0.99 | 1.35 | 1.34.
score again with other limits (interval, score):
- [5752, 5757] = 22.9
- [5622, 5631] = 19.9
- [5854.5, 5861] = 21.3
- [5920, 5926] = 21.0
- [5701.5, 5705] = 20.8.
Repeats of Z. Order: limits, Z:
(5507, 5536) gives 18.5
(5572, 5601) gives 18.6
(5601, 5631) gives 19.1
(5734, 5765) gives 22.6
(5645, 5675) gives 20.5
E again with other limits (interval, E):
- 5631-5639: 6.3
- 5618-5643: 7.5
